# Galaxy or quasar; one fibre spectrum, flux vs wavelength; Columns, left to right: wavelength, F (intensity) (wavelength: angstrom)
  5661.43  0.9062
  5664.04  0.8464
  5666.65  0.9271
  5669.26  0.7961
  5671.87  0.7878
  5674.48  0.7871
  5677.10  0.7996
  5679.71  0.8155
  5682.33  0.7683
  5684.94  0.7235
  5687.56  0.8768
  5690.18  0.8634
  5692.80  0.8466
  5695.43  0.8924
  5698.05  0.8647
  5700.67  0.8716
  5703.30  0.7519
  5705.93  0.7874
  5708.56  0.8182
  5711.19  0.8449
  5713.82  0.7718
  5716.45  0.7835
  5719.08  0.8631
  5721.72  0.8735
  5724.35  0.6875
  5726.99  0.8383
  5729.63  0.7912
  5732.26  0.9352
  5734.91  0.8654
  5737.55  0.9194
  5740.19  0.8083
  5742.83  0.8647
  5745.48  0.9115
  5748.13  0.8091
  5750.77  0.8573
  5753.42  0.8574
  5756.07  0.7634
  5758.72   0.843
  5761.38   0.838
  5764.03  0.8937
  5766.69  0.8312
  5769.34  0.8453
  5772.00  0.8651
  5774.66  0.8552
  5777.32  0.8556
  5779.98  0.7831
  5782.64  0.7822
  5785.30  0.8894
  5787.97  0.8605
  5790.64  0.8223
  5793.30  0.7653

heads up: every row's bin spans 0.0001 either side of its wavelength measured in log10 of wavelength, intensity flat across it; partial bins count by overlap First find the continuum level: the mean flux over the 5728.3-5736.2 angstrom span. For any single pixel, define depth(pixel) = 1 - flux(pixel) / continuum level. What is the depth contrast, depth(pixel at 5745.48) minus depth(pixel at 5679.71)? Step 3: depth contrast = -0.11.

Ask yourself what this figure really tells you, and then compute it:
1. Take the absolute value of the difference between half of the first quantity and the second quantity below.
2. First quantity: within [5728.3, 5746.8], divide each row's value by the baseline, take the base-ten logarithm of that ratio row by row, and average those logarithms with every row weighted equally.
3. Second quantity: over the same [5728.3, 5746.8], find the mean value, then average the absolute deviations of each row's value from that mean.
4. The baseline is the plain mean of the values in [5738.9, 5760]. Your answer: 0.036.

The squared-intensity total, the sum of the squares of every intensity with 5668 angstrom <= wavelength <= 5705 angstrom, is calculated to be 9.4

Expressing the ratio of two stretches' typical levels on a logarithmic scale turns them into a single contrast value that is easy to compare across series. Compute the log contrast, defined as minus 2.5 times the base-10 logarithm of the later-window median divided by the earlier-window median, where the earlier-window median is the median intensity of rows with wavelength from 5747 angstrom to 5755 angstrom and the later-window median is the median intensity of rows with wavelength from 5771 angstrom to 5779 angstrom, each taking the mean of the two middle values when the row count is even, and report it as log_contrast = 0.002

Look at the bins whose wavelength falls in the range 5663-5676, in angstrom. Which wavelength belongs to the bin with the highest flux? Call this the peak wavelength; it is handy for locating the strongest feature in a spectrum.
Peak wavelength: 5666.65 angstrom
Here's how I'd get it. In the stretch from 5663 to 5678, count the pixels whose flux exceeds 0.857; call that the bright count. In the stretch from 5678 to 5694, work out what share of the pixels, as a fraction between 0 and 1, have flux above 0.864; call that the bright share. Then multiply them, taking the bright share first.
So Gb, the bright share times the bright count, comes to 0.2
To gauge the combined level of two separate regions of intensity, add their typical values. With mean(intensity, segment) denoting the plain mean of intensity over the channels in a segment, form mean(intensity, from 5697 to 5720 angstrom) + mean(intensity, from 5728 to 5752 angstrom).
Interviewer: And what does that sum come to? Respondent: 1.68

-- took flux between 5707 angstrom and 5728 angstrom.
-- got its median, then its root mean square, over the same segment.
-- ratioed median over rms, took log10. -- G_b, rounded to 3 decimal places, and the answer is 0.009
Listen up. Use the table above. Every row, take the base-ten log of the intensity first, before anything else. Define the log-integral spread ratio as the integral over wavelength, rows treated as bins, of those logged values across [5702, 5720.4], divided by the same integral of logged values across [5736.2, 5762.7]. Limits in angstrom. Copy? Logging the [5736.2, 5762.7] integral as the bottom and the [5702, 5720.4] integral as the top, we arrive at 0.92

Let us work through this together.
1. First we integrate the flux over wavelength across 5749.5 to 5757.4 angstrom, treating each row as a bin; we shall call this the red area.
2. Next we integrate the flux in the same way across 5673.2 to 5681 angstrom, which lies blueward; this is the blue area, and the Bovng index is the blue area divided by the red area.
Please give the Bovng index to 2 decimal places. 0.96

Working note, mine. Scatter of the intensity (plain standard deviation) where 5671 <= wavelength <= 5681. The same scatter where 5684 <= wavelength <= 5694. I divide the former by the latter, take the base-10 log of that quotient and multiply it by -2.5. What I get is 1.81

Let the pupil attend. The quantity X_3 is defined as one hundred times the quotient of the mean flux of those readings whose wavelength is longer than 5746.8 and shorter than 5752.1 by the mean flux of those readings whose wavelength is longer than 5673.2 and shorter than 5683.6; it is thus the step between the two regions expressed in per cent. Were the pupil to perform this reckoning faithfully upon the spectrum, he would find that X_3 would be 105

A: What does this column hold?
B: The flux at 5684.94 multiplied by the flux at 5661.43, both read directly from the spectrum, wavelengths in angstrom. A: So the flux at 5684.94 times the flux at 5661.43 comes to 0.656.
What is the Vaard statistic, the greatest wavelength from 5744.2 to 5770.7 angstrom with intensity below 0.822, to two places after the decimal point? 5756.07 angstrom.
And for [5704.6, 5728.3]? 5724.35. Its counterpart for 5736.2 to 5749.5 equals 5748.13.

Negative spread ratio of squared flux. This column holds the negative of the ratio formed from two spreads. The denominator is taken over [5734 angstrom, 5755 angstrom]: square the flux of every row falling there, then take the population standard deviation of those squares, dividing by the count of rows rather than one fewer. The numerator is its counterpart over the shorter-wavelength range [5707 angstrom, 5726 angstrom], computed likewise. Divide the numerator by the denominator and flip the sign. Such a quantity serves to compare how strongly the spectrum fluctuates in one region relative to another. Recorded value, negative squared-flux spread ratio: -1.4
